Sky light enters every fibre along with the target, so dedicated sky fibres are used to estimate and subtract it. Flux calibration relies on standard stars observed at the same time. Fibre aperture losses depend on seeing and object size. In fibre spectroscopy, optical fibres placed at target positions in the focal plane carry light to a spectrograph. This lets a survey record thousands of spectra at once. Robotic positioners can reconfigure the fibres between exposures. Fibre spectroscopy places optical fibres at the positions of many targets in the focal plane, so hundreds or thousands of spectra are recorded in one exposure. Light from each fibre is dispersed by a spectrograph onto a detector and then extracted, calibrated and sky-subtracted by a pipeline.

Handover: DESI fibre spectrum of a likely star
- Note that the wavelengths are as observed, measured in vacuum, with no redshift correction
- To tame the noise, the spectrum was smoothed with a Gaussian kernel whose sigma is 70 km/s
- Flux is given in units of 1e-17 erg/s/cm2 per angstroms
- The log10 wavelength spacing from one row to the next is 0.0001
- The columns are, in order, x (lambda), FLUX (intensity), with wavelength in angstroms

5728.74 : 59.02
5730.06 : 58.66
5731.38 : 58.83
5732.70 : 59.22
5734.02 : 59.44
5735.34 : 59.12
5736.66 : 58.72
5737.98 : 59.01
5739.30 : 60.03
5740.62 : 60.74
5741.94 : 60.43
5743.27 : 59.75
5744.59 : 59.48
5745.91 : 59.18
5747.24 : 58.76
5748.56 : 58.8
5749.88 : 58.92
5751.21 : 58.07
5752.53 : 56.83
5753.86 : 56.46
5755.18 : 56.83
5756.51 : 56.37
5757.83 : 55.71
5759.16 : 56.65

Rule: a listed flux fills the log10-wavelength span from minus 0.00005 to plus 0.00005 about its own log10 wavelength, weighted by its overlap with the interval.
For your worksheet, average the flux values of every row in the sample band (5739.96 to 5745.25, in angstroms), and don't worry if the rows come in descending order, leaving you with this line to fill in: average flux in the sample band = 60.1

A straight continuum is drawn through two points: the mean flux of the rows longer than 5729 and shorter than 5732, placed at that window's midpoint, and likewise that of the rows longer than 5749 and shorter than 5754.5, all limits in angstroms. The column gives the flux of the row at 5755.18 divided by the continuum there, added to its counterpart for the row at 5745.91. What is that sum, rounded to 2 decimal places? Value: 2.01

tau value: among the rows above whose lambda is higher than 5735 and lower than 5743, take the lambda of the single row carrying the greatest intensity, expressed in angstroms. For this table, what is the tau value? 5740.62 angstroms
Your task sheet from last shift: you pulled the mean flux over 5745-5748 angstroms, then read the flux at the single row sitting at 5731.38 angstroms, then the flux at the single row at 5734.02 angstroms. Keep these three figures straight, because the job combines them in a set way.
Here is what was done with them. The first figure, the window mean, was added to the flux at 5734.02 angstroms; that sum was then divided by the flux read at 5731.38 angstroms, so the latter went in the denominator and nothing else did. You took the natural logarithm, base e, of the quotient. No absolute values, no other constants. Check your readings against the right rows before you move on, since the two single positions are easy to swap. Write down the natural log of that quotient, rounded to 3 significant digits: 0.700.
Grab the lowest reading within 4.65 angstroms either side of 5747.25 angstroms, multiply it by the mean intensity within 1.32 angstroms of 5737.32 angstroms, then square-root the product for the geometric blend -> 58.5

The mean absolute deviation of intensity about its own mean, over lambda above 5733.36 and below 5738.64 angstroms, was 0.2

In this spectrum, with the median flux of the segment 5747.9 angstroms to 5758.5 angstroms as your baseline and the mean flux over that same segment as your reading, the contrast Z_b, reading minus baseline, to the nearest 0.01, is 0.42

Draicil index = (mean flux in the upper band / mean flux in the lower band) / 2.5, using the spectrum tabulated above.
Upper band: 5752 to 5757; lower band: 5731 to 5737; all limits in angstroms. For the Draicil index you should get 0.383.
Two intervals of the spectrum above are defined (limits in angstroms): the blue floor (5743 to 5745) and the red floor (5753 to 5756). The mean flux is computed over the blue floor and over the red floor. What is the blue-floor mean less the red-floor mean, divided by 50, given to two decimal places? 0.06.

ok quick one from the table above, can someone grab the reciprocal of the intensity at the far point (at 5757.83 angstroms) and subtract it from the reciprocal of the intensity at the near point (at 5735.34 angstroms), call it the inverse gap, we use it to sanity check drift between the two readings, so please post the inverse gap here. -0.0010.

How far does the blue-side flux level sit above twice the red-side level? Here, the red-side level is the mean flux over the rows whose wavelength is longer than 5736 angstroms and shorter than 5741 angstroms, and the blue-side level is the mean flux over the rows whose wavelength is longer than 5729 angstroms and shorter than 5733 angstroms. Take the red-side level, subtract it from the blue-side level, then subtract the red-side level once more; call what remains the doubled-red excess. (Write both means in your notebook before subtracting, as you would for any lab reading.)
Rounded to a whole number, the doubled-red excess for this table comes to -60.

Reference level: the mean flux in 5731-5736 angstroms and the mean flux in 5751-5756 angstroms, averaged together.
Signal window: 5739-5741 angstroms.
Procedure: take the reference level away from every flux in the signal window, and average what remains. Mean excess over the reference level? 2.3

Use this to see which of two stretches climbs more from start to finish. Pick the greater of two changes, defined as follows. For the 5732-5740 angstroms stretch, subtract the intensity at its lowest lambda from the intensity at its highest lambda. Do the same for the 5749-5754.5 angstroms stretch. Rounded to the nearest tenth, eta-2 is 0.8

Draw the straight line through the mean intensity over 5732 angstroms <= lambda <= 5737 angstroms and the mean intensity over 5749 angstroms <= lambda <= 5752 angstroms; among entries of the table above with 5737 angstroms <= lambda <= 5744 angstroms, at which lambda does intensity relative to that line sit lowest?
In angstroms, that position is 5737.98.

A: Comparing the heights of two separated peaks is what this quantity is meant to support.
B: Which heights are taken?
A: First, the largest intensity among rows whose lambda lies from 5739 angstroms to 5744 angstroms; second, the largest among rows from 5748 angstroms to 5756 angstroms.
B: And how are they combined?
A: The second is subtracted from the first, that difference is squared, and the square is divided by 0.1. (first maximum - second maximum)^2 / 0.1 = 33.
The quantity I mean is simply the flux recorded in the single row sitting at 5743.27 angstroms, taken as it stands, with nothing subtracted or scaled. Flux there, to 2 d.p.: 59.75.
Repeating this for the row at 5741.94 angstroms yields 60.43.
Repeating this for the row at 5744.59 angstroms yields 59.48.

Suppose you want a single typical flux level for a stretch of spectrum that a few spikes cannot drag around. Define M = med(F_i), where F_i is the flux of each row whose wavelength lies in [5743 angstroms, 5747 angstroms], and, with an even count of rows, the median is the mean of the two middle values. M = 59.5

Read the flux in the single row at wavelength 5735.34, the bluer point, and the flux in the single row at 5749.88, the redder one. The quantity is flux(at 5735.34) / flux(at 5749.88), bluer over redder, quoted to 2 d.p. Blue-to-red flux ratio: 1.00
